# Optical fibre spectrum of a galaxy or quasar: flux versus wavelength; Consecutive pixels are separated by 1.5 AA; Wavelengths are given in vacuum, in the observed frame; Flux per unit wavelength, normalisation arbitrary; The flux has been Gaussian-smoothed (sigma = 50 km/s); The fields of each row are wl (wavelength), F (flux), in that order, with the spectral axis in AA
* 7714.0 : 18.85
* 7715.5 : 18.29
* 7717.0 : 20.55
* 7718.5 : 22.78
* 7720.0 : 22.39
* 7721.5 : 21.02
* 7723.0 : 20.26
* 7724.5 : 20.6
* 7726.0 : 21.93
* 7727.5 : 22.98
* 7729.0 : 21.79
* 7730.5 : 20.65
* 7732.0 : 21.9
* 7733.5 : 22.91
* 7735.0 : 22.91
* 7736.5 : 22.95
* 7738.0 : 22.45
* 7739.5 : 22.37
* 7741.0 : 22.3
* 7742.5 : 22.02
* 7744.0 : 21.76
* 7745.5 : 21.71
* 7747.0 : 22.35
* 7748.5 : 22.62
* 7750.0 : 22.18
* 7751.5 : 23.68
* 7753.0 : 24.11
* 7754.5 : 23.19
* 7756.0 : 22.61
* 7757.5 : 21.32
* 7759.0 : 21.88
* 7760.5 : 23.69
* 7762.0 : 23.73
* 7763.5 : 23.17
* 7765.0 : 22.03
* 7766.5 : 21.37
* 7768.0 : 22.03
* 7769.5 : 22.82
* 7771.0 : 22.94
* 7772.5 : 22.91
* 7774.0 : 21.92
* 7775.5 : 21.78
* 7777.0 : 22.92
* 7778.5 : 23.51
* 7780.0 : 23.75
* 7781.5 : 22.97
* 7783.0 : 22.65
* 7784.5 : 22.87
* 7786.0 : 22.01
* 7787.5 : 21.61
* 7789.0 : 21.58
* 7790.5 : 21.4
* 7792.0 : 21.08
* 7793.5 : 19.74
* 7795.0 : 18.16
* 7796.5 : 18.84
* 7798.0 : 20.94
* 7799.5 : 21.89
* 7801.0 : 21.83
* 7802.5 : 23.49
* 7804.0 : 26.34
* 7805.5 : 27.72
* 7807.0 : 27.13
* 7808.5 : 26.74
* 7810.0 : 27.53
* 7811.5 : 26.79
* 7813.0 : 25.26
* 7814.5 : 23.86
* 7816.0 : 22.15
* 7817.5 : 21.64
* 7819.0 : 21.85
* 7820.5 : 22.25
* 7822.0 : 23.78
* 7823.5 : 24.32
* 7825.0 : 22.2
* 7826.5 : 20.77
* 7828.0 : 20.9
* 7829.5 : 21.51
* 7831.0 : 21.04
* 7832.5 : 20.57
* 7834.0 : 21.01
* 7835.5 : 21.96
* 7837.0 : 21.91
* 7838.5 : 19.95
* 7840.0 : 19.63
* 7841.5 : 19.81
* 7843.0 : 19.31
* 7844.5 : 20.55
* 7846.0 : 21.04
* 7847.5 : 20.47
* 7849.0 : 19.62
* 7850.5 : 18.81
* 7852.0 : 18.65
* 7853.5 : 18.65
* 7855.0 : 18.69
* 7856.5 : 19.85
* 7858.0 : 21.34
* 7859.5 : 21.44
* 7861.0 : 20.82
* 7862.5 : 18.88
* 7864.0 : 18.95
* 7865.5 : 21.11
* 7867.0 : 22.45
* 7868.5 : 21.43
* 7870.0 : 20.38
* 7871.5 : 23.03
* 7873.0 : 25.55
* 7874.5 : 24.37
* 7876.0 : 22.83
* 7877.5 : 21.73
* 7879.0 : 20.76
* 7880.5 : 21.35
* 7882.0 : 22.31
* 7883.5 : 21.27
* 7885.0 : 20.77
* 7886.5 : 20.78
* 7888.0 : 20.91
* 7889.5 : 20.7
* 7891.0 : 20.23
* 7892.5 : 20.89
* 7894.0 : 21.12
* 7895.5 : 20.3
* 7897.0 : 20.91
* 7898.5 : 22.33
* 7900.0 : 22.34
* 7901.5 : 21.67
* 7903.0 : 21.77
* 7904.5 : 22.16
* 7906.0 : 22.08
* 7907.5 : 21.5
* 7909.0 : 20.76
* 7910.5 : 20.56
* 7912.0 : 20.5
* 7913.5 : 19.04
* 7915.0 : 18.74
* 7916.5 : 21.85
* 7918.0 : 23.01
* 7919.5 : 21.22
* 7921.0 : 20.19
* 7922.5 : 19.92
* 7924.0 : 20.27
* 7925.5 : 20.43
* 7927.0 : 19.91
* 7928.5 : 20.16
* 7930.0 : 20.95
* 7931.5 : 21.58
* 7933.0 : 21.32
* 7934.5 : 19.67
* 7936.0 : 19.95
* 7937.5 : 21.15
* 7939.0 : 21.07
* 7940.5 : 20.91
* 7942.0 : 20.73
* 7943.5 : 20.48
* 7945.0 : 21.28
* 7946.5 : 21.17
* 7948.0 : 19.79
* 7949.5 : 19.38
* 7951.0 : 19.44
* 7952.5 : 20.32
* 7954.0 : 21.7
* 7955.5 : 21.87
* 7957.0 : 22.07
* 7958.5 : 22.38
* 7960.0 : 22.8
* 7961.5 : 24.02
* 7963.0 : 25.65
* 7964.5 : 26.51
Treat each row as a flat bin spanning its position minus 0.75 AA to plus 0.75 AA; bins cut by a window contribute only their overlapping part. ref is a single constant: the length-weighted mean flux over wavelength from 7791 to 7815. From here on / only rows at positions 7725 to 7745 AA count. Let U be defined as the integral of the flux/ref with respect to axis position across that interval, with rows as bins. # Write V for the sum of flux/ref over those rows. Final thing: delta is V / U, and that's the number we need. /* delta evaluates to 0.651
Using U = 18.8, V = 12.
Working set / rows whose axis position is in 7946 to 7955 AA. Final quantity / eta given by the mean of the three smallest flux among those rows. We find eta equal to 19.5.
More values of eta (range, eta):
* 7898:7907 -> 21.8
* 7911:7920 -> 19.4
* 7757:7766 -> 21.7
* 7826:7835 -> 20.7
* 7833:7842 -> 19.8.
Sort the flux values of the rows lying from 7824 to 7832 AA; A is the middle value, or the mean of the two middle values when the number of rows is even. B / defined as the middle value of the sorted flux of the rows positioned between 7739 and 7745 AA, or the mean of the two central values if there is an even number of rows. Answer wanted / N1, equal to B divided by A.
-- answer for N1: 1.05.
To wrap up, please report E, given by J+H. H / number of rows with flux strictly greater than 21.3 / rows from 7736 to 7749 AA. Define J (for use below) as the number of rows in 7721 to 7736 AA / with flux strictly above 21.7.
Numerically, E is 15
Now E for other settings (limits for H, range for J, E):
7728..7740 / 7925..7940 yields 7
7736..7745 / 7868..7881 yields 11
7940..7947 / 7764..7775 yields 6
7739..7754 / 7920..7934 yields 10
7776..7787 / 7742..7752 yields 14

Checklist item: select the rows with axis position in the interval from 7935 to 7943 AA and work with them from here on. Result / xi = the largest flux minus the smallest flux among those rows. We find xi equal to 1.2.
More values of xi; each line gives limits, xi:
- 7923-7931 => 1.0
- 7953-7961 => 1.1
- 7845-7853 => 2.4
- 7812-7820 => 3.6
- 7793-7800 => 3.7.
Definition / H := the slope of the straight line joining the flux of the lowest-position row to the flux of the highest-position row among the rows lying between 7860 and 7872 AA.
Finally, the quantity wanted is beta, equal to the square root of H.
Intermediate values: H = 0.21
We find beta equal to 0.5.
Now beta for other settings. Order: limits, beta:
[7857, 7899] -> 0.2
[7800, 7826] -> 0.1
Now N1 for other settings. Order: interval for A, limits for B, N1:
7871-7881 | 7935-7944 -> 0.91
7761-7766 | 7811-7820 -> 0.99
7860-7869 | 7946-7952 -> 0.94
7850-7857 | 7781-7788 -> 1.21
